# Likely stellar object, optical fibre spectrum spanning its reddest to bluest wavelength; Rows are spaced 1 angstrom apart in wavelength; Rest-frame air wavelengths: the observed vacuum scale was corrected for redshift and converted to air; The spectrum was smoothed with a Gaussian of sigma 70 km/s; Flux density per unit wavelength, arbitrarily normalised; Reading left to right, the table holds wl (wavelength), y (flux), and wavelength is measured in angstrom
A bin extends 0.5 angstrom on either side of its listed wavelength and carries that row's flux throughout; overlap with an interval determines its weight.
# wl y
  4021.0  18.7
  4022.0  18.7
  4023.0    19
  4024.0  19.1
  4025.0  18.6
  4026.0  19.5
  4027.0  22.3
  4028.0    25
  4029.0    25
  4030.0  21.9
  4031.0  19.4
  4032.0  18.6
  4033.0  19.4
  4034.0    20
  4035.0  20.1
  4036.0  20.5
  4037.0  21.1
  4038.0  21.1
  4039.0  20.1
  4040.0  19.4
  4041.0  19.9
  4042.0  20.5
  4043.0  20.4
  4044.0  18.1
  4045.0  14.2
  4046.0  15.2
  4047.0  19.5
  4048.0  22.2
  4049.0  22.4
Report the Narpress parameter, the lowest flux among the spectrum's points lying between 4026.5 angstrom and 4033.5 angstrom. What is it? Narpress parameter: 18.6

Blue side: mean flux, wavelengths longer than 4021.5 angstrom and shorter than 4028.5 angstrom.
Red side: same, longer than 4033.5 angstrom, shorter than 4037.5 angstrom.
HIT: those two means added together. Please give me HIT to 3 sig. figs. 40.7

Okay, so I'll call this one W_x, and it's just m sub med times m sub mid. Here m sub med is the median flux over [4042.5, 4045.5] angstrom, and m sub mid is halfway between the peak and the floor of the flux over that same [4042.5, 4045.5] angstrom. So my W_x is 313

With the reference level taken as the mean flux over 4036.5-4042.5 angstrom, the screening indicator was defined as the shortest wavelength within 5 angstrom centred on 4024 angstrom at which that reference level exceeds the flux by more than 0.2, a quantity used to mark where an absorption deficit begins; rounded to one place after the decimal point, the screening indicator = 4022.0 angstrom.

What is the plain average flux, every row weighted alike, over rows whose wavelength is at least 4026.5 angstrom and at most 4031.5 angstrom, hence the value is 22.7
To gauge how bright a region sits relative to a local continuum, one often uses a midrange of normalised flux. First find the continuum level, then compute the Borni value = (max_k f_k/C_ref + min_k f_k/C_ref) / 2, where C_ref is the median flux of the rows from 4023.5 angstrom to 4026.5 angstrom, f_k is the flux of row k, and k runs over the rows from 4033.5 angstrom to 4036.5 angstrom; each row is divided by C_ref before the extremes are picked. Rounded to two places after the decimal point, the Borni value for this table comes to 1.06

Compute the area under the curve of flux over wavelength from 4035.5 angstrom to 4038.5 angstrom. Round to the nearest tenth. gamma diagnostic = 62.7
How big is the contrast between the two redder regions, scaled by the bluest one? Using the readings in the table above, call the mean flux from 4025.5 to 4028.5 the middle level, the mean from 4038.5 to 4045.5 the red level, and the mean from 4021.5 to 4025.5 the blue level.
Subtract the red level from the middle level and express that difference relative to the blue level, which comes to 0.18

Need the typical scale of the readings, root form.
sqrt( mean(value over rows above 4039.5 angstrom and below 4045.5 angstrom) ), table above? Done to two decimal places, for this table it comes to 4.33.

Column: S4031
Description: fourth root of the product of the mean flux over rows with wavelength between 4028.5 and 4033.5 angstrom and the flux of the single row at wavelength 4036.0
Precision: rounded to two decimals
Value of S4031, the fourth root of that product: 4.55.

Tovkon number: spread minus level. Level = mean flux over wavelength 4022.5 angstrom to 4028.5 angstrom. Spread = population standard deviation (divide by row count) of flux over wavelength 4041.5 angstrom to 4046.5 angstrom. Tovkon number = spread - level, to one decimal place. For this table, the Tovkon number -18.0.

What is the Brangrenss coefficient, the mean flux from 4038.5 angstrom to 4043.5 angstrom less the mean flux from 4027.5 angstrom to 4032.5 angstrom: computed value -1.9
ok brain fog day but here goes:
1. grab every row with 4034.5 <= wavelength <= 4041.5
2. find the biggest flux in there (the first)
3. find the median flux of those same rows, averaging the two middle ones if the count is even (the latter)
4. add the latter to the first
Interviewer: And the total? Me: 41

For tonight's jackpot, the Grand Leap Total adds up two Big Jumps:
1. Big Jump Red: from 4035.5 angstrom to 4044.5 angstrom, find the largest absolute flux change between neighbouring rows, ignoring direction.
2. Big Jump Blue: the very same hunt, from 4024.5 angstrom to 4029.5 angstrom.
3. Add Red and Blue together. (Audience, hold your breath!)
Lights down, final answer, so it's 5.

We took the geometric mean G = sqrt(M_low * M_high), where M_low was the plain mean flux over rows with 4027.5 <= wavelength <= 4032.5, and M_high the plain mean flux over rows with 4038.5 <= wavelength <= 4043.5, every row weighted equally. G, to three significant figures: 21.0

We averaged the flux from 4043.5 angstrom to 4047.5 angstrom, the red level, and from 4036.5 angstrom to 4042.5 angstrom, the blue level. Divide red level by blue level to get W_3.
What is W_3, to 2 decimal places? 0.82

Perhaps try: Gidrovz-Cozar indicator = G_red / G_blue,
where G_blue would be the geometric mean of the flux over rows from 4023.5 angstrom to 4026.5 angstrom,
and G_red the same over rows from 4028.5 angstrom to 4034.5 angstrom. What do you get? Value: 1.08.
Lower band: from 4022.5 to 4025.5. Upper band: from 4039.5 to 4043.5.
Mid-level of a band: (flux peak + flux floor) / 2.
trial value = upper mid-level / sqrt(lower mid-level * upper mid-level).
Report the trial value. 1.03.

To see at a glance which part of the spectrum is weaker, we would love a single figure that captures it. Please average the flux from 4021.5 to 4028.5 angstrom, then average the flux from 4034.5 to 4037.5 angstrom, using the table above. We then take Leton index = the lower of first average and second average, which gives 20.3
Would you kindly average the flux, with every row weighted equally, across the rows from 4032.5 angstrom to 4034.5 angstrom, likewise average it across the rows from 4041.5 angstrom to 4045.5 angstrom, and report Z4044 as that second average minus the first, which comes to -1.4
